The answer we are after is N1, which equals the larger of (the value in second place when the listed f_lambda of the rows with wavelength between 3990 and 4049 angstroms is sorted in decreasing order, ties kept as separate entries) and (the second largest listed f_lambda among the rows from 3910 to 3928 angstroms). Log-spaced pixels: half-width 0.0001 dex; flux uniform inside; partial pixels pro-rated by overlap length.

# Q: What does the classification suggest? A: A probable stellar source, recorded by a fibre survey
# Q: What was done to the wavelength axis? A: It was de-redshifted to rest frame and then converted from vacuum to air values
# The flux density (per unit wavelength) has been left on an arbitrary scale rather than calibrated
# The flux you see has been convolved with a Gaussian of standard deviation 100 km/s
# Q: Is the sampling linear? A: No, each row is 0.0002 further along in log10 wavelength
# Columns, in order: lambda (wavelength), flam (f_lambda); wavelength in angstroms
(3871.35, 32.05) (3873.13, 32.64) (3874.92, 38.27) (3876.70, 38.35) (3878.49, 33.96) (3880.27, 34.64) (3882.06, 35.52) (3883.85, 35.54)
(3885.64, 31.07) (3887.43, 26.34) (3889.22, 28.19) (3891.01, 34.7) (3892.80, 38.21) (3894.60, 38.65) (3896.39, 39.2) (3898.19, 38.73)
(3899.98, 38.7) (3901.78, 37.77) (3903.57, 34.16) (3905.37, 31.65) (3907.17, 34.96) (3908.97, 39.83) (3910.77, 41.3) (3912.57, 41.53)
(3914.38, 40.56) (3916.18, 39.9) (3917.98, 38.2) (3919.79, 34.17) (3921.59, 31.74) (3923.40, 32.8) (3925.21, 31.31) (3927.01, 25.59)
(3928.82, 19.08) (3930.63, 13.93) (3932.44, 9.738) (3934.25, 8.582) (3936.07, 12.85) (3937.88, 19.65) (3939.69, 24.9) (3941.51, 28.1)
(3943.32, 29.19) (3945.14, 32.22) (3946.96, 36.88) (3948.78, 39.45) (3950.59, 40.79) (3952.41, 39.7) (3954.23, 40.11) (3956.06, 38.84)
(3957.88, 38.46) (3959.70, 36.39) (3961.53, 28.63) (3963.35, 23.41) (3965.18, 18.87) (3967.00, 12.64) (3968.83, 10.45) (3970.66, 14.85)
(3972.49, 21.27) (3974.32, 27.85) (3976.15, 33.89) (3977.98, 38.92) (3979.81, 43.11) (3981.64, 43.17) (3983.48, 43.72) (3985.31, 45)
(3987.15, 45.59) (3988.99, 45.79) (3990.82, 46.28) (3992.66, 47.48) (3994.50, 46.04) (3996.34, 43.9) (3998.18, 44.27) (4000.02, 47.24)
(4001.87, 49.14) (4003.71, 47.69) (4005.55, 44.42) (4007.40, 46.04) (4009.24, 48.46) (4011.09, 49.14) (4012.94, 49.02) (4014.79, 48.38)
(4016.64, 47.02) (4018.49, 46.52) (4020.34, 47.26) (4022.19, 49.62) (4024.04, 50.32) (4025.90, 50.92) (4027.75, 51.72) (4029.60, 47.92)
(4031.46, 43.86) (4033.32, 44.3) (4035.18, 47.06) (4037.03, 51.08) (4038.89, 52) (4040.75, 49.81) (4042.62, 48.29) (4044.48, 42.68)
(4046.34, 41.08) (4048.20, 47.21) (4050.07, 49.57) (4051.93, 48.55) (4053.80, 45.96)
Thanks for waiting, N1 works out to 52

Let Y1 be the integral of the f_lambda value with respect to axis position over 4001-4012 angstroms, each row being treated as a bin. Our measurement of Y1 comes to 522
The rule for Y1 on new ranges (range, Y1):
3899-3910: 399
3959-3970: 234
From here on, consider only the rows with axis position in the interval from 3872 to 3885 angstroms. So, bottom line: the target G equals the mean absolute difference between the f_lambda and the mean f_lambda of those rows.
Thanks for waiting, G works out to 1.6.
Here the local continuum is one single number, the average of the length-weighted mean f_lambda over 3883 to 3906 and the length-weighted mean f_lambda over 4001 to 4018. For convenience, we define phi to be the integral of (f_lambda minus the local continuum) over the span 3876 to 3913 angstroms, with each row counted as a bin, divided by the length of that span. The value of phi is -5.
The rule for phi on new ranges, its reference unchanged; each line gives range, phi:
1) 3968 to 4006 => -2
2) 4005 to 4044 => 7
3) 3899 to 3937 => -11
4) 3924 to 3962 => -13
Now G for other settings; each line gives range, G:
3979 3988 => 0.9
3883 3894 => 3.8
